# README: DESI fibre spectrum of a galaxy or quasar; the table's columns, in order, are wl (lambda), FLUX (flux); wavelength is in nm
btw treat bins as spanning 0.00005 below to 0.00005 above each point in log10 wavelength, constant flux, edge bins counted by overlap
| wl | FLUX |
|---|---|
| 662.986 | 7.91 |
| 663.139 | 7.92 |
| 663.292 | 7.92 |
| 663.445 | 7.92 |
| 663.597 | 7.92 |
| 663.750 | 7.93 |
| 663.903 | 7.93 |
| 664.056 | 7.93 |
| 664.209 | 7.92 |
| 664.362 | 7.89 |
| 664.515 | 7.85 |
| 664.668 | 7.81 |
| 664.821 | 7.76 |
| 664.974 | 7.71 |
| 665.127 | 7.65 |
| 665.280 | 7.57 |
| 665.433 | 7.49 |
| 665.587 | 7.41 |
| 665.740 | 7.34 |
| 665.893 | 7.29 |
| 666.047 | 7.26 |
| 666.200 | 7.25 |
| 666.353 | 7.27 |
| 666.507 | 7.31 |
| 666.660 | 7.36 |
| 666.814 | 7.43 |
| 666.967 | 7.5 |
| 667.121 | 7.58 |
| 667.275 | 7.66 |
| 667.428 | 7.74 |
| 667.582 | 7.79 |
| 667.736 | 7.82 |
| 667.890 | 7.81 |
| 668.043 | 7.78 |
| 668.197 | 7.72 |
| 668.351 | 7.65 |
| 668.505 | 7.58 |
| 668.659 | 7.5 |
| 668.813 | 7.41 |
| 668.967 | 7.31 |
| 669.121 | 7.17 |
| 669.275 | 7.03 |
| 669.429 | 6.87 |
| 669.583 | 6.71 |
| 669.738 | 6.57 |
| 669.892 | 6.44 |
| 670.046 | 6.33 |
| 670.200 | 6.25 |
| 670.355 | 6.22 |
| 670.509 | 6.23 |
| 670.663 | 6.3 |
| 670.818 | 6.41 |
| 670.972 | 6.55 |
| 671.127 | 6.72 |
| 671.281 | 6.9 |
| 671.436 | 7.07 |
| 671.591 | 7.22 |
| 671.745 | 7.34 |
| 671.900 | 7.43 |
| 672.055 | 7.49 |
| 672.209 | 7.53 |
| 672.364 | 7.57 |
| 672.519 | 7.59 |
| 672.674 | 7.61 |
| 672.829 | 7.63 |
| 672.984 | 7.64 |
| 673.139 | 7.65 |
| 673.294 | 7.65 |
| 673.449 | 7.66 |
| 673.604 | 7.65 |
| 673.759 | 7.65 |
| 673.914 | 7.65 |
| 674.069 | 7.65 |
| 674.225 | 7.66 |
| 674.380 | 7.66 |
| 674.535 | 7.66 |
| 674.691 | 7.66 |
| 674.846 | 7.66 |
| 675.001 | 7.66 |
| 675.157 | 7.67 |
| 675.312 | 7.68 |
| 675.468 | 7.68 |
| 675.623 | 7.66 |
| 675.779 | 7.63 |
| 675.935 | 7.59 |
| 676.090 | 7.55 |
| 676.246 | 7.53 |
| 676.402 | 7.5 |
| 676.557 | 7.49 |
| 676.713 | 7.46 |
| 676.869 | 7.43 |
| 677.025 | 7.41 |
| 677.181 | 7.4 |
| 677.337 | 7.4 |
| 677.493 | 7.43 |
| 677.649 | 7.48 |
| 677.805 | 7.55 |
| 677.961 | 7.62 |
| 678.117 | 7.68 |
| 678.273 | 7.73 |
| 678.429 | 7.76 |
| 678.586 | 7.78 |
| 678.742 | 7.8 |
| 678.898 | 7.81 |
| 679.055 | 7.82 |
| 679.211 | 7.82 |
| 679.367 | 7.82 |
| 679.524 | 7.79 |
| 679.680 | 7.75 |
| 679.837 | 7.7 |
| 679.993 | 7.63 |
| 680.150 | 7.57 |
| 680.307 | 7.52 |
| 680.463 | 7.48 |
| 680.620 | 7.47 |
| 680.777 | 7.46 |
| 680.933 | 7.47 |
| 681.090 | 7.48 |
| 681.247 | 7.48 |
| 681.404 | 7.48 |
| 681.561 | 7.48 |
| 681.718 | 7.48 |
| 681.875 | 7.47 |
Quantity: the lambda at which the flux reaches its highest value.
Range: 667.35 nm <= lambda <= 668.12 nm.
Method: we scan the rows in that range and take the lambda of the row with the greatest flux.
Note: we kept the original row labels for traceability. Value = 667.736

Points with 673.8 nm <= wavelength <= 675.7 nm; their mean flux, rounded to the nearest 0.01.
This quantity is 7.66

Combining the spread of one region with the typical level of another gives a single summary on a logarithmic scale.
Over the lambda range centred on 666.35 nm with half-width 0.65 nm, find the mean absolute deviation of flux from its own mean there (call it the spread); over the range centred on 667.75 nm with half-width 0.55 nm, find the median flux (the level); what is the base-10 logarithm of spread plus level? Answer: 0.895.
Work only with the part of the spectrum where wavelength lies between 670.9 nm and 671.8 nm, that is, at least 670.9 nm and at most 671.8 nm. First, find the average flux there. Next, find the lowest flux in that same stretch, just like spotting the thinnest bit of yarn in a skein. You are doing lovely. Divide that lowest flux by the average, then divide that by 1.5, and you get 0.627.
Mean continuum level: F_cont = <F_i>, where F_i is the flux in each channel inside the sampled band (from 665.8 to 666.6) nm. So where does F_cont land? 7.28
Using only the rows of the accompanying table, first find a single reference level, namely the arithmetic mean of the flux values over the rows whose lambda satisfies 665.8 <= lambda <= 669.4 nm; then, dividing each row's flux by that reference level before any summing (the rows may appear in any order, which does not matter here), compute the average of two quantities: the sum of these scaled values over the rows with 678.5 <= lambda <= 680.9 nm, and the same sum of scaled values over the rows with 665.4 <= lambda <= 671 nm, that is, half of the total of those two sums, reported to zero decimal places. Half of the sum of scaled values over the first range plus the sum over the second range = 25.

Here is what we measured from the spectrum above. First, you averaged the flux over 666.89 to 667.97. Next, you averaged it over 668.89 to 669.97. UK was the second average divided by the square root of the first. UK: 2.476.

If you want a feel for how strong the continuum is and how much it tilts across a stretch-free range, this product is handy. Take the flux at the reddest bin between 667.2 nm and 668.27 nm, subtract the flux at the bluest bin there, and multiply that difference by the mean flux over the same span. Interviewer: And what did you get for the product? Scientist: 0.47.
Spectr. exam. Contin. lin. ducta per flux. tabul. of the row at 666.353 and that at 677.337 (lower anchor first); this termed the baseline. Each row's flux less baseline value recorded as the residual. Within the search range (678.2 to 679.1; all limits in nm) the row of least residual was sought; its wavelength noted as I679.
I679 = 678.273 nm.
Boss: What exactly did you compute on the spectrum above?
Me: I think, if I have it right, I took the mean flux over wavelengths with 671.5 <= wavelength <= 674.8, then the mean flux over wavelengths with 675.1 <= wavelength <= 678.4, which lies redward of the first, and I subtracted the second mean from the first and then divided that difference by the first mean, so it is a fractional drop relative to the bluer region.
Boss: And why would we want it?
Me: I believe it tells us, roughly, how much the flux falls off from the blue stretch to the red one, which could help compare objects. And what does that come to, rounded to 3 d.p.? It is 0.004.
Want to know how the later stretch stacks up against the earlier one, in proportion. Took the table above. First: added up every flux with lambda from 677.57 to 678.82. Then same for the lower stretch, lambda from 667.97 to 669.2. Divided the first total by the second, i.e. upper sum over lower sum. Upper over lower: 1.02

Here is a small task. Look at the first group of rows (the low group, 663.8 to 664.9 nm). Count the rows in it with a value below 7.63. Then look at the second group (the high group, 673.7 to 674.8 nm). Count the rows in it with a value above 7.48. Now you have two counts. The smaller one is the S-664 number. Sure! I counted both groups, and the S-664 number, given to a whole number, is 0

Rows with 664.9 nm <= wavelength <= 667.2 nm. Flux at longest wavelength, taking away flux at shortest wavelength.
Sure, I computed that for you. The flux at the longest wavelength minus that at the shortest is -0.13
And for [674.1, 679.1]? 0.16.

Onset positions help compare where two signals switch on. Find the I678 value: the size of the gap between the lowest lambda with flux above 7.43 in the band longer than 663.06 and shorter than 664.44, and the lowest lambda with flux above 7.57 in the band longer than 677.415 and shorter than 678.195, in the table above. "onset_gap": 14.82 nm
